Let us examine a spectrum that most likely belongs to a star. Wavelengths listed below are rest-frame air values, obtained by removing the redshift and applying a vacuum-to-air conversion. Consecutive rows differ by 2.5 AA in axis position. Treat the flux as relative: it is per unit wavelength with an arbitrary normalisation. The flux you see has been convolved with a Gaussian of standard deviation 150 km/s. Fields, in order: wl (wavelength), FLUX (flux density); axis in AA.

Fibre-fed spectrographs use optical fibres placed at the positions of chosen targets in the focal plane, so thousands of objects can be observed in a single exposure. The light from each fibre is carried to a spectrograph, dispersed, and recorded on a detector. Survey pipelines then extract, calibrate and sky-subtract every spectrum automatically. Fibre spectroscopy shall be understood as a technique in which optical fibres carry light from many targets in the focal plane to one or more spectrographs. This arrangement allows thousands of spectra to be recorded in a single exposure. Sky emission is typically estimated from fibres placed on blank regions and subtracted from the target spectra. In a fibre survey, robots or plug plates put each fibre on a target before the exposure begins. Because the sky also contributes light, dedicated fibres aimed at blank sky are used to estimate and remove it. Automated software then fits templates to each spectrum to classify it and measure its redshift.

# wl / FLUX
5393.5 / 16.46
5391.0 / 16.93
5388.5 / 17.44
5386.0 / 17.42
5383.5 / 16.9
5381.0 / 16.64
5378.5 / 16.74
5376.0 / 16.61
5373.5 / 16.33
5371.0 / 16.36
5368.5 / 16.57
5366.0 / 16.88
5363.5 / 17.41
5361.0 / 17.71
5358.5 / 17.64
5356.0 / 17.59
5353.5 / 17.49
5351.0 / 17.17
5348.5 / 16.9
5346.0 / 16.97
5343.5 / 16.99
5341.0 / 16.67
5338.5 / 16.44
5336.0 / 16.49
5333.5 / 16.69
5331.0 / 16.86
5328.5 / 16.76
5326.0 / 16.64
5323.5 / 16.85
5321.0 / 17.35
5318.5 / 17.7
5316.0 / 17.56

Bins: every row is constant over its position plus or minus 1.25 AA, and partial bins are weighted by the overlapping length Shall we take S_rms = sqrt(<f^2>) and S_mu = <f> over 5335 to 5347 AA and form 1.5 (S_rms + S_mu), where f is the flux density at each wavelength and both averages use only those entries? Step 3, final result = 50.1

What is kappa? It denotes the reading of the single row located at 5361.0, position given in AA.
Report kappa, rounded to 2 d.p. 17.71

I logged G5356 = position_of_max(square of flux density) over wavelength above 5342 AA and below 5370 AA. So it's 5361.0 AA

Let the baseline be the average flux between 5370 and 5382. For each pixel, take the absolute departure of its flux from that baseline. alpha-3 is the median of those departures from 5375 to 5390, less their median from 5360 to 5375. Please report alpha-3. 0.01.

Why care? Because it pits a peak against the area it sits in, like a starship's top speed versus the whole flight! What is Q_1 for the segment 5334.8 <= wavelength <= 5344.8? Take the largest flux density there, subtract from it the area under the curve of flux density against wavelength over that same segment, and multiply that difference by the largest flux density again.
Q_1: -2540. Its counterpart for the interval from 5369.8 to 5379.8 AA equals -2484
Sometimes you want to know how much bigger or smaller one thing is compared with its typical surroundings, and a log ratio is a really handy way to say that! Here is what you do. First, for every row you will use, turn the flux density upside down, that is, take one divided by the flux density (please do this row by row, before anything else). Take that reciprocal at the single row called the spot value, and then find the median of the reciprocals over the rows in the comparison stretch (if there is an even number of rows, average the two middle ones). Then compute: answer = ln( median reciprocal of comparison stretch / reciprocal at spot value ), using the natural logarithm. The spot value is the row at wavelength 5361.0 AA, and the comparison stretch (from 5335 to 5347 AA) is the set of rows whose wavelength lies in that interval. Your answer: 0.061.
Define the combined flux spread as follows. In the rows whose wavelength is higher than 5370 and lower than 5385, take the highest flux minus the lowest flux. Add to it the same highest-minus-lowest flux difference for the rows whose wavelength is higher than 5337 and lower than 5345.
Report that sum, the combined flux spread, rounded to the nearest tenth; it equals 1.1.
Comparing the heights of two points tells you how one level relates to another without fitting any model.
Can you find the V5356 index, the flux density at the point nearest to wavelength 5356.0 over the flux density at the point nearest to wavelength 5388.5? 1.01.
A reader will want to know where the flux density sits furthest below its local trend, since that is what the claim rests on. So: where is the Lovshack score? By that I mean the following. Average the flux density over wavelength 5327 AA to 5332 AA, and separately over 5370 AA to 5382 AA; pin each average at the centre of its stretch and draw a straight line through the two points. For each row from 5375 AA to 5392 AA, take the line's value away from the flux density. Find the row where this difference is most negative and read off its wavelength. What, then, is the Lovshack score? 5376.0 AA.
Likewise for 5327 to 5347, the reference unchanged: 5338.5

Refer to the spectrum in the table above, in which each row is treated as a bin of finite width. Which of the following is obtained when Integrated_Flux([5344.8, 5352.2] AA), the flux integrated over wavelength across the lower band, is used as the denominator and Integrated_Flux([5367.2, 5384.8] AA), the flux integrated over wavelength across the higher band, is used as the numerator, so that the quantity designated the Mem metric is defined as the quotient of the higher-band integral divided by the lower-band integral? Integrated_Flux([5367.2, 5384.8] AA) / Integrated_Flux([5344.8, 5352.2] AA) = 2.3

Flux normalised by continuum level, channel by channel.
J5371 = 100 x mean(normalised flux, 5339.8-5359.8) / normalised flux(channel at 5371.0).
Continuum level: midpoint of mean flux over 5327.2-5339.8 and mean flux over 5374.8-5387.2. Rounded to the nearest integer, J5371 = 105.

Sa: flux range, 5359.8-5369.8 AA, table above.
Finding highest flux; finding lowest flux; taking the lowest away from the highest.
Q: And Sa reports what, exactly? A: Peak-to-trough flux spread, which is 1.1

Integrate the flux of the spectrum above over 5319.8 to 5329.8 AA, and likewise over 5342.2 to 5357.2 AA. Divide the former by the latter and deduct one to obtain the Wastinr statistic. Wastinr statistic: -0.34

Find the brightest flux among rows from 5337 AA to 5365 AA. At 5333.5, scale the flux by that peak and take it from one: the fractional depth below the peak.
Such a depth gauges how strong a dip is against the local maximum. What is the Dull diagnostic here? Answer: 0.058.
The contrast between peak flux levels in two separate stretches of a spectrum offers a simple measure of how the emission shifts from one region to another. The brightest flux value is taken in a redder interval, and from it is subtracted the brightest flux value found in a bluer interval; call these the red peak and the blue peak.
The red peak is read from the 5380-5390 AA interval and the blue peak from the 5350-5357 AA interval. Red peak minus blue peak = -0.15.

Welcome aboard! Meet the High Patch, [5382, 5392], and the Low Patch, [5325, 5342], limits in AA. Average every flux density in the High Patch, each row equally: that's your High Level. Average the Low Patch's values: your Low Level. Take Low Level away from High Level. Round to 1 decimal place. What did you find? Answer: 0.5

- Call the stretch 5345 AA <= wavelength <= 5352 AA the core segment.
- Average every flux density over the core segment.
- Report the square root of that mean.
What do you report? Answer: 4.12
